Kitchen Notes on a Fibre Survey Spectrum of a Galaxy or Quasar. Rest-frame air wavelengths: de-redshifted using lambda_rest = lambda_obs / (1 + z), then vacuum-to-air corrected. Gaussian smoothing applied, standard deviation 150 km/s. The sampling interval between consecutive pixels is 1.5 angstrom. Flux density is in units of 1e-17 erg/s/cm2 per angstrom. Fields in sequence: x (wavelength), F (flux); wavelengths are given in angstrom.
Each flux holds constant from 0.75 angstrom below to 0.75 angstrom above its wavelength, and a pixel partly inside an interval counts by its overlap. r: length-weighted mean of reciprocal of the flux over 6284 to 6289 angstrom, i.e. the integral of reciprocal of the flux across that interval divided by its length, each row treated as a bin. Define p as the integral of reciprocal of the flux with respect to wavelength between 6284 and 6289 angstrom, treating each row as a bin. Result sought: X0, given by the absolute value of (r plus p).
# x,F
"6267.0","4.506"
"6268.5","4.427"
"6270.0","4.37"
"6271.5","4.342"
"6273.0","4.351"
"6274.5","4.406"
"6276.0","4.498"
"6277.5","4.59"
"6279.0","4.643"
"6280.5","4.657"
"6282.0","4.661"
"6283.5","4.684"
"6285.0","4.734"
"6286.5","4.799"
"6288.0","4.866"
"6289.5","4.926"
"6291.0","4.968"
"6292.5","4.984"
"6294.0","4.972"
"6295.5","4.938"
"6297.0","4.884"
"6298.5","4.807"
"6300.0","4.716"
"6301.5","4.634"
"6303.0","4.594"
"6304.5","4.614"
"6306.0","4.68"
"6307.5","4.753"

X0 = 1.25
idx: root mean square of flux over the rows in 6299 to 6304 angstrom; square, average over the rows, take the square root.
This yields 4.6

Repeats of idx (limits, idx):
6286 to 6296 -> 4.9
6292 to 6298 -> 4.9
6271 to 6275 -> 4.4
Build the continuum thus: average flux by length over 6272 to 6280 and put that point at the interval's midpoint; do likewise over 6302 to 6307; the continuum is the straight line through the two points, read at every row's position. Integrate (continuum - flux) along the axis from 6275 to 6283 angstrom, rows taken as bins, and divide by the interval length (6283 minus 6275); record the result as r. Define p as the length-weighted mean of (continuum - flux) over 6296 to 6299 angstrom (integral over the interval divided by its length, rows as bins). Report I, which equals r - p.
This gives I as 0.2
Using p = -0.25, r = -0.1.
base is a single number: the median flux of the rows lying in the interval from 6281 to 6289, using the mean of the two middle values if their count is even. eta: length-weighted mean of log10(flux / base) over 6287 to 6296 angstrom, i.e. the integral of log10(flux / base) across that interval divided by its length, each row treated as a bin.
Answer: 0.018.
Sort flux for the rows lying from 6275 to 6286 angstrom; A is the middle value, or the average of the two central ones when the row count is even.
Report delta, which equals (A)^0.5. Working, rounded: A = 4.66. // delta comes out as 2.16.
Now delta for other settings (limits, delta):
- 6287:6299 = 2.22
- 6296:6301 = 2.19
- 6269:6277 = 2.09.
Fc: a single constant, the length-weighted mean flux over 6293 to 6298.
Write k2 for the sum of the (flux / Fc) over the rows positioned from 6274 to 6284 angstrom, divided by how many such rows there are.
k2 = 0.93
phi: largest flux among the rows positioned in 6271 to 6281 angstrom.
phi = 4.657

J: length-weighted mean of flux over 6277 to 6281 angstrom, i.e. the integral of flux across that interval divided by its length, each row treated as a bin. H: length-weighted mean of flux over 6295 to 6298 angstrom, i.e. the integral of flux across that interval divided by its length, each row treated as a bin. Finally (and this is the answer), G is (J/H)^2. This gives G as 0.89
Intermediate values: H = 4.90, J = 4.6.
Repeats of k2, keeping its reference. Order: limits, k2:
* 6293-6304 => 0.97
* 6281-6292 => 0.98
